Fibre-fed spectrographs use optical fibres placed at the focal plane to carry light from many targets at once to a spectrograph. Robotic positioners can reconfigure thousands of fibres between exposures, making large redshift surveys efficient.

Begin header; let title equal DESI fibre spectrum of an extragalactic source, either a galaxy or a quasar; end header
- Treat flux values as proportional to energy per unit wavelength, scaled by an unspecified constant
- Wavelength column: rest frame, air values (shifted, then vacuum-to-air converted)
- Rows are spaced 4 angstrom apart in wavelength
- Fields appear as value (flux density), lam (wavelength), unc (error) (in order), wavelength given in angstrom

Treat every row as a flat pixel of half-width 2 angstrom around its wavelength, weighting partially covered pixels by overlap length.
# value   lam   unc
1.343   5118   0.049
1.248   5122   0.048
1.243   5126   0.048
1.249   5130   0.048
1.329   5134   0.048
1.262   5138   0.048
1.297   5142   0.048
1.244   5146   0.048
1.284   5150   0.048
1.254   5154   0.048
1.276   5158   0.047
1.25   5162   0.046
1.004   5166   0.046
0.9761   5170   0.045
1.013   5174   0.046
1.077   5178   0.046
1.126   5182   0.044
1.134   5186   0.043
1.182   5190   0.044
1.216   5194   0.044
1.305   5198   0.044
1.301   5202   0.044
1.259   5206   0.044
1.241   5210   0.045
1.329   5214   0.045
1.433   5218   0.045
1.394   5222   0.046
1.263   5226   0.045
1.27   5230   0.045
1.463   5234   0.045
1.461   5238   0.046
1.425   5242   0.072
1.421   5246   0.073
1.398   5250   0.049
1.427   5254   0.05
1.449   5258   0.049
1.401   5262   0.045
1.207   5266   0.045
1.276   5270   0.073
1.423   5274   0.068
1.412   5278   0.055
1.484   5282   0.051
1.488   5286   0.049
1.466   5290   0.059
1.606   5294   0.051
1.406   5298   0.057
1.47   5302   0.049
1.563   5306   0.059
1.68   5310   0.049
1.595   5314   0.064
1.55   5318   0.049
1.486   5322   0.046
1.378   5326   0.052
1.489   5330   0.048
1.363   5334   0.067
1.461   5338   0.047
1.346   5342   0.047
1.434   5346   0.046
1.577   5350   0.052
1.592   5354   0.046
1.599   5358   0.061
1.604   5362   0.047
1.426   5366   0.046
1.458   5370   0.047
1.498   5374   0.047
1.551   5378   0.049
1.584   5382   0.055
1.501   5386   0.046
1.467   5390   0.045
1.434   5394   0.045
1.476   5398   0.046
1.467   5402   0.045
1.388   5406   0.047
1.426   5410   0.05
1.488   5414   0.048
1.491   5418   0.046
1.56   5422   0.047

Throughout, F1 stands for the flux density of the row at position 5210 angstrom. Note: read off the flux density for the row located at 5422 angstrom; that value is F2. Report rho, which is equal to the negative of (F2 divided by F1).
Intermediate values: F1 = 1.241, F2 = 1.56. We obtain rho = -1.26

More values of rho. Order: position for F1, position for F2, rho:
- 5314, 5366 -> -0.89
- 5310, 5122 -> -0.74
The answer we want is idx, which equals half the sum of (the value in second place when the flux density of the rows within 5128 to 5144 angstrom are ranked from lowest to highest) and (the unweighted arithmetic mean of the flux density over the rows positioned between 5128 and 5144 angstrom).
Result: 1.27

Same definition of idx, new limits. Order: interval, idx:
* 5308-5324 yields 1.56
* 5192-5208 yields 1.26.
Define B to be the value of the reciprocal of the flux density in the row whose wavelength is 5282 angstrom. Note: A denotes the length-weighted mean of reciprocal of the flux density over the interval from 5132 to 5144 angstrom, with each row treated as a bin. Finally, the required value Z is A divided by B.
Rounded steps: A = 0.77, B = 0.674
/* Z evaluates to 1.15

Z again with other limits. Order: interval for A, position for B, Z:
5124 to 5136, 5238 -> 1.15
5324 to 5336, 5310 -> 1.19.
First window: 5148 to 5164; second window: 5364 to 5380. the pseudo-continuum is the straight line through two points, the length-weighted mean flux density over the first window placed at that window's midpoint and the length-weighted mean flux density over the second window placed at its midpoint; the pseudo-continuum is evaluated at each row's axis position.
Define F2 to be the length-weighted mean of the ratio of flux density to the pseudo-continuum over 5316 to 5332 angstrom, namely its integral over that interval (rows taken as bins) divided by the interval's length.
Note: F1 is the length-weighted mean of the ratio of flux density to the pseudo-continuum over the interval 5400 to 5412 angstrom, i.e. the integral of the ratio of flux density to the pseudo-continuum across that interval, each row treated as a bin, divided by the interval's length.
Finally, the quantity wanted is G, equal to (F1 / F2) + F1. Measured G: 1.85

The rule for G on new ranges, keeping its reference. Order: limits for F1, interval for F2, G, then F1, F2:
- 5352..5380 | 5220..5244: 2.05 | 1.04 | 1.03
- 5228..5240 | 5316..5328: 2.05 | 1.04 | 1.03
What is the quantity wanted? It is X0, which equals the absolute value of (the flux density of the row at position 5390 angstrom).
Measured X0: 1.47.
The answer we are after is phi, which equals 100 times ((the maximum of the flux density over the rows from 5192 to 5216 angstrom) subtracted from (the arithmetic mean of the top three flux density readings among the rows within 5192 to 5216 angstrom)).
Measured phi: -1.7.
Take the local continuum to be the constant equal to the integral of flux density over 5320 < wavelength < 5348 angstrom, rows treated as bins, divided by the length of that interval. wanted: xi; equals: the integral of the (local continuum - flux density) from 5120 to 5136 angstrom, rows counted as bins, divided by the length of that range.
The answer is 0.16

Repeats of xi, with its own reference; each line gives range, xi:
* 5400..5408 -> -0.01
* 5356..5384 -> -0.11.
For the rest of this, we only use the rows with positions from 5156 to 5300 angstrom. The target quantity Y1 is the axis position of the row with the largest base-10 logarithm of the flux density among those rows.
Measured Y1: 5294 angstrom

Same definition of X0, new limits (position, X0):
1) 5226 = 1.26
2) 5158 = 1.28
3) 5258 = 1.45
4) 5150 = 1.28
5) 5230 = 1.27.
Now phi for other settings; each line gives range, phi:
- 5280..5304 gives -8.0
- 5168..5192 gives -3.5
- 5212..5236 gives -3.3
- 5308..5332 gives -7.2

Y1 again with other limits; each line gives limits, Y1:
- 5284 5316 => 5310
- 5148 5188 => 5150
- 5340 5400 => 5362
